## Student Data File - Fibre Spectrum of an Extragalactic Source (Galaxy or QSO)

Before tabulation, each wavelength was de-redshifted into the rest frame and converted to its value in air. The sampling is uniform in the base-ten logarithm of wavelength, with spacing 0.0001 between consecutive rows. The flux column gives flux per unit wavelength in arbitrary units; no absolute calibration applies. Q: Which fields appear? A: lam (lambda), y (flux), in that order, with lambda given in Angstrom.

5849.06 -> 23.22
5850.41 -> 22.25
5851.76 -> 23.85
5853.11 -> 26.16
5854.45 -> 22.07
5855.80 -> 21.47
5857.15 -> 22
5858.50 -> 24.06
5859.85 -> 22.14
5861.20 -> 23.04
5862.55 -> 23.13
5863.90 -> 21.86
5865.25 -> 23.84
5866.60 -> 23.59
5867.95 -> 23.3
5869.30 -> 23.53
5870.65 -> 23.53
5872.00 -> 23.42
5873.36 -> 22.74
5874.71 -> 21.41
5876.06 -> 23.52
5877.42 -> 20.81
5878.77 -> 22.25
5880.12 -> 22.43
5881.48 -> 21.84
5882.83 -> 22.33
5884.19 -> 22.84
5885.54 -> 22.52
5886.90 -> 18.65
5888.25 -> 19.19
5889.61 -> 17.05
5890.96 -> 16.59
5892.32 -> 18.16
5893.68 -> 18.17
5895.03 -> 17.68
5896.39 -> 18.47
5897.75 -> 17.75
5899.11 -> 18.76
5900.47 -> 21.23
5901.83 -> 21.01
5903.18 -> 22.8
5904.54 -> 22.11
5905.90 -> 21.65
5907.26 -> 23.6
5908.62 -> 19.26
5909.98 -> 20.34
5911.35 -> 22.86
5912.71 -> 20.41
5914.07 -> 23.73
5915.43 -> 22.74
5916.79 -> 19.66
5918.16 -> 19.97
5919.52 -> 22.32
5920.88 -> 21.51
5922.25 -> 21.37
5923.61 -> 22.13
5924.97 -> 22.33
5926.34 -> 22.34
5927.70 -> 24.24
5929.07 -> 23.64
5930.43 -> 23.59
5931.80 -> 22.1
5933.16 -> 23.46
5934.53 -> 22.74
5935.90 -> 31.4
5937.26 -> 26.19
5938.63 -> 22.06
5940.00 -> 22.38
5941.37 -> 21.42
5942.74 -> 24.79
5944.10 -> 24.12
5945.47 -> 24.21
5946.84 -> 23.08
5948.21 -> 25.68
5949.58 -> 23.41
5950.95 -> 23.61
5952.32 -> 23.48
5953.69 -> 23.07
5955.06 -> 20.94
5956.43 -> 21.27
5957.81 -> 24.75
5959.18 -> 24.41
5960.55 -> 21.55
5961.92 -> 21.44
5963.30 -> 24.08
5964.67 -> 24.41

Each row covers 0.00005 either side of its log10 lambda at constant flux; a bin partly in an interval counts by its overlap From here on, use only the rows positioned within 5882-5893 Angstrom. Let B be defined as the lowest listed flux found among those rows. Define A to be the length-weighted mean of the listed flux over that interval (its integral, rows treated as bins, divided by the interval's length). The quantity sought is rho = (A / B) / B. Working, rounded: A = 19.7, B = 16.59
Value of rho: 0.072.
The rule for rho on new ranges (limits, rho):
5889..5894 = 0.063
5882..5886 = 0.045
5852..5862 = 0.050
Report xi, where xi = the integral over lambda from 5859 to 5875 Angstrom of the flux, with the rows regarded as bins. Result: 368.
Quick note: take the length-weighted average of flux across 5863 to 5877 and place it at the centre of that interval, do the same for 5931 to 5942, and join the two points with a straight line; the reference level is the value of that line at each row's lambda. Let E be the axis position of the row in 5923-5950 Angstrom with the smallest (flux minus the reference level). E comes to 5941.37 Angstrom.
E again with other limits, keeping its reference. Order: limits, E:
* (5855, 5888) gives 5886.90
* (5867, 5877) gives 5874.71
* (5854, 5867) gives 5855.80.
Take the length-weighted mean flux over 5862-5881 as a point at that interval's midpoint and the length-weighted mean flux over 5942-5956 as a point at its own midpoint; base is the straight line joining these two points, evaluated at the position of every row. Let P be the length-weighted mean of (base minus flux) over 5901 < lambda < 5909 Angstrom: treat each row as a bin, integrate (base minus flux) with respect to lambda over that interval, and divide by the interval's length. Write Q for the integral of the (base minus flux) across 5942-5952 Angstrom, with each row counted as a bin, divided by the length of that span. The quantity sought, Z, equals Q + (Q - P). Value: -2.3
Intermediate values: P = 1.3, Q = -0.5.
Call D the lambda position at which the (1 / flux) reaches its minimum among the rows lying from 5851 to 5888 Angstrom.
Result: 5853.11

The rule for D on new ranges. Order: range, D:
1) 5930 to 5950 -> 5935.90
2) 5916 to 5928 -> 5927.70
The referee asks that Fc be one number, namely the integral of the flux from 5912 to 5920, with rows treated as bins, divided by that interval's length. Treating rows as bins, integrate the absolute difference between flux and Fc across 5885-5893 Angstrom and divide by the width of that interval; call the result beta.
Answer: 3.2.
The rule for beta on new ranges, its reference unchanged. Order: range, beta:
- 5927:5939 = 3.0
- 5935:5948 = 3.0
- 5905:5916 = 1.4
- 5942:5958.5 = 2.2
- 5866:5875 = 1.7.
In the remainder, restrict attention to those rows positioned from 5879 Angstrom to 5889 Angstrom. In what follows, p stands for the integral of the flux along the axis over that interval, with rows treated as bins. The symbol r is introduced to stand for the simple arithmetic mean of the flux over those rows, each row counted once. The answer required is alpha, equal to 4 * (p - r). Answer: 771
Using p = 214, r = 21.4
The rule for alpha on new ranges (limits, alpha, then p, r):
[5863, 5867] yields 277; 92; 23.1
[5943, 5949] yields 487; 146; 24.3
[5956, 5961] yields 371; 116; 23.0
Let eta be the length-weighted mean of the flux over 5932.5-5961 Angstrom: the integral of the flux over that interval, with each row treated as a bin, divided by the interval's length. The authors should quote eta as 24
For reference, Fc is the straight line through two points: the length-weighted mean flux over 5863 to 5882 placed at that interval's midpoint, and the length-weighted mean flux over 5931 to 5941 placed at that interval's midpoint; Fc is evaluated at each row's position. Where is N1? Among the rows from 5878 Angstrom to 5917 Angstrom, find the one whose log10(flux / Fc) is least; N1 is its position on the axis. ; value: 5890.96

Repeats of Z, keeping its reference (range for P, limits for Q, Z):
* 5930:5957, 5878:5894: 5.6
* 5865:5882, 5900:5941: 1.5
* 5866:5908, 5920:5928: 0.3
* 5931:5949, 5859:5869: 0.0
